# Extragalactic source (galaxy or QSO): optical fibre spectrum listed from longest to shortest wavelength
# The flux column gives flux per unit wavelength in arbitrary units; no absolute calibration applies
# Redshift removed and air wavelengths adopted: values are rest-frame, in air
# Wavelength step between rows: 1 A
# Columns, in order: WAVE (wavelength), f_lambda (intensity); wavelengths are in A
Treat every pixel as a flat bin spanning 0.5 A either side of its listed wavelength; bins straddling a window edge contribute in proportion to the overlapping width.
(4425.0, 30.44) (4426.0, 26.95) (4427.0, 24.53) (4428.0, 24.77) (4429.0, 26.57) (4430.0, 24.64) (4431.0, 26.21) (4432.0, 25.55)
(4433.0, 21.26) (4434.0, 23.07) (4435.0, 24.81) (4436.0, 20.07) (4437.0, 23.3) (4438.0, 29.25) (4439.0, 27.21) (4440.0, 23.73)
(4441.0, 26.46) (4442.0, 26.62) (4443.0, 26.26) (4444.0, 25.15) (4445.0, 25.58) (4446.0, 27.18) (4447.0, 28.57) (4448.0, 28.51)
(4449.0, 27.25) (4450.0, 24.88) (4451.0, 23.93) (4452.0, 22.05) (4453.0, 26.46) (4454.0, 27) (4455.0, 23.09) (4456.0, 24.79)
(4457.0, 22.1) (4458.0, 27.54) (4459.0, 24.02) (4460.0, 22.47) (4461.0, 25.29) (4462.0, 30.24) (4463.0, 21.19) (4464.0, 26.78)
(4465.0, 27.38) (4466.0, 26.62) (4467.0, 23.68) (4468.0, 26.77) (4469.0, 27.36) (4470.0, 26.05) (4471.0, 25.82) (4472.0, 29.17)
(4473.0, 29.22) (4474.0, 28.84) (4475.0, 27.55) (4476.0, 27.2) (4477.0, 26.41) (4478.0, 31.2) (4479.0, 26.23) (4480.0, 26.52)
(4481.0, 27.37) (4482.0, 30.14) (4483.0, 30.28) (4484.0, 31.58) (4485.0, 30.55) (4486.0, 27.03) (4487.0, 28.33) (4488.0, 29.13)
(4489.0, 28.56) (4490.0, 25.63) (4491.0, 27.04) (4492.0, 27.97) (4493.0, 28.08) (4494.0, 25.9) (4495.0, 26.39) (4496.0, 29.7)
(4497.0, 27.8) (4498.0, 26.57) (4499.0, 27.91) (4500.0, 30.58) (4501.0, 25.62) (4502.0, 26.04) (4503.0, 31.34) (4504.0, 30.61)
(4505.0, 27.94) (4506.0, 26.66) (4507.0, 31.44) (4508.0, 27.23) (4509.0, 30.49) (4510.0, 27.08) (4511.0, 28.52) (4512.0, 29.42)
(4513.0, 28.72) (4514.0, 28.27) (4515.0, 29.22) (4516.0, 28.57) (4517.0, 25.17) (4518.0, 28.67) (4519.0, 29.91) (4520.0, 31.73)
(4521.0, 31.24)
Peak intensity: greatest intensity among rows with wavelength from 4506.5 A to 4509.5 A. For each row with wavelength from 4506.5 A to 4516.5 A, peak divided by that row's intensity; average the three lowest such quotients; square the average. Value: 1.07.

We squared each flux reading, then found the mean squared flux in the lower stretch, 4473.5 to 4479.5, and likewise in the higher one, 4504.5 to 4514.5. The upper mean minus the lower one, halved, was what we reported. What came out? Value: 19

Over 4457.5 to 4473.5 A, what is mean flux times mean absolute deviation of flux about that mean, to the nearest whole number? 49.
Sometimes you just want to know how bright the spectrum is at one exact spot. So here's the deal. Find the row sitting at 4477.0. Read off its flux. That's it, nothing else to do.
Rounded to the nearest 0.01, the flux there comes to 26.41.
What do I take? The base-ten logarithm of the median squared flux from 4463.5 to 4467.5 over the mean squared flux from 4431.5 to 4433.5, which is 0.11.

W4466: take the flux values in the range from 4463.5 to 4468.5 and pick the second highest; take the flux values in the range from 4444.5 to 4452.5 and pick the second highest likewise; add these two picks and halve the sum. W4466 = 27.6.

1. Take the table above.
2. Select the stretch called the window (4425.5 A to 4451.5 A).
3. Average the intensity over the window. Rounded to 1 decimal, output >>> 25.5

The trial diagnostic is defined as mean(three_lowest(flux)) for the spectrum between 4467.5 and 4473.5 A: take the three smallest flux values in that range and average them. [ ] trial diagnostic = 26.2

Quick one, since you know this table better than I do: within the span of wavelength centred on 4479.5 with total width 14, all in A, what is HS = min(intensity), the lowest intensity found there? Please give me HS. 26.23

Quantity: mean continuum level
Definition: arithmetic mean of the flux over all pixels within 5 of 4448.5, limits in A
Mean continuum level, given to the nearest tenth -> 26.0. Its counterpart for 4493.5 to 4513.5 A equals 28.3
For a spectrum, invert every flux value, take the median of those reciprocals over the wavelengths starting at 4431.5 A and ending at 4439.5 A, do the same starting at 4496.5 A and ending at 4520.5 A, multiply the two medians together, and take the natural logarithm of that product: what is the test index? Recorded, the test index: -6.53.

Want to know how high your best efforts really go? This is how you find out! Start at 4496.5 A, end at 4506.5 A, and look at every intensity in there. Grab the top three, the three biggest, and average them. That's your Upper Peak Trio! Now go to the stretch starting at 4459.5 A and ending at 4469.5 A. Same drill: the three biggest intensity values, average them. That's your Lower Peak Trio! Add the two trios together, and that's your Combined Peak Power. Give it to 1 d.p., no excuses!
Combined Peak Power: 59.2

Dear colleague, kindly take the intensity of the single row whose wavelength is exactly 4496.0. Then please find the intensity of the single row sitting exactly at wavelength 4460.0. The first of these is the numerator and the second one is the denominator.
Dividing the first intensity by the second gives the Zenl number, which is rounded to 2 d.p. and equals 1.32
